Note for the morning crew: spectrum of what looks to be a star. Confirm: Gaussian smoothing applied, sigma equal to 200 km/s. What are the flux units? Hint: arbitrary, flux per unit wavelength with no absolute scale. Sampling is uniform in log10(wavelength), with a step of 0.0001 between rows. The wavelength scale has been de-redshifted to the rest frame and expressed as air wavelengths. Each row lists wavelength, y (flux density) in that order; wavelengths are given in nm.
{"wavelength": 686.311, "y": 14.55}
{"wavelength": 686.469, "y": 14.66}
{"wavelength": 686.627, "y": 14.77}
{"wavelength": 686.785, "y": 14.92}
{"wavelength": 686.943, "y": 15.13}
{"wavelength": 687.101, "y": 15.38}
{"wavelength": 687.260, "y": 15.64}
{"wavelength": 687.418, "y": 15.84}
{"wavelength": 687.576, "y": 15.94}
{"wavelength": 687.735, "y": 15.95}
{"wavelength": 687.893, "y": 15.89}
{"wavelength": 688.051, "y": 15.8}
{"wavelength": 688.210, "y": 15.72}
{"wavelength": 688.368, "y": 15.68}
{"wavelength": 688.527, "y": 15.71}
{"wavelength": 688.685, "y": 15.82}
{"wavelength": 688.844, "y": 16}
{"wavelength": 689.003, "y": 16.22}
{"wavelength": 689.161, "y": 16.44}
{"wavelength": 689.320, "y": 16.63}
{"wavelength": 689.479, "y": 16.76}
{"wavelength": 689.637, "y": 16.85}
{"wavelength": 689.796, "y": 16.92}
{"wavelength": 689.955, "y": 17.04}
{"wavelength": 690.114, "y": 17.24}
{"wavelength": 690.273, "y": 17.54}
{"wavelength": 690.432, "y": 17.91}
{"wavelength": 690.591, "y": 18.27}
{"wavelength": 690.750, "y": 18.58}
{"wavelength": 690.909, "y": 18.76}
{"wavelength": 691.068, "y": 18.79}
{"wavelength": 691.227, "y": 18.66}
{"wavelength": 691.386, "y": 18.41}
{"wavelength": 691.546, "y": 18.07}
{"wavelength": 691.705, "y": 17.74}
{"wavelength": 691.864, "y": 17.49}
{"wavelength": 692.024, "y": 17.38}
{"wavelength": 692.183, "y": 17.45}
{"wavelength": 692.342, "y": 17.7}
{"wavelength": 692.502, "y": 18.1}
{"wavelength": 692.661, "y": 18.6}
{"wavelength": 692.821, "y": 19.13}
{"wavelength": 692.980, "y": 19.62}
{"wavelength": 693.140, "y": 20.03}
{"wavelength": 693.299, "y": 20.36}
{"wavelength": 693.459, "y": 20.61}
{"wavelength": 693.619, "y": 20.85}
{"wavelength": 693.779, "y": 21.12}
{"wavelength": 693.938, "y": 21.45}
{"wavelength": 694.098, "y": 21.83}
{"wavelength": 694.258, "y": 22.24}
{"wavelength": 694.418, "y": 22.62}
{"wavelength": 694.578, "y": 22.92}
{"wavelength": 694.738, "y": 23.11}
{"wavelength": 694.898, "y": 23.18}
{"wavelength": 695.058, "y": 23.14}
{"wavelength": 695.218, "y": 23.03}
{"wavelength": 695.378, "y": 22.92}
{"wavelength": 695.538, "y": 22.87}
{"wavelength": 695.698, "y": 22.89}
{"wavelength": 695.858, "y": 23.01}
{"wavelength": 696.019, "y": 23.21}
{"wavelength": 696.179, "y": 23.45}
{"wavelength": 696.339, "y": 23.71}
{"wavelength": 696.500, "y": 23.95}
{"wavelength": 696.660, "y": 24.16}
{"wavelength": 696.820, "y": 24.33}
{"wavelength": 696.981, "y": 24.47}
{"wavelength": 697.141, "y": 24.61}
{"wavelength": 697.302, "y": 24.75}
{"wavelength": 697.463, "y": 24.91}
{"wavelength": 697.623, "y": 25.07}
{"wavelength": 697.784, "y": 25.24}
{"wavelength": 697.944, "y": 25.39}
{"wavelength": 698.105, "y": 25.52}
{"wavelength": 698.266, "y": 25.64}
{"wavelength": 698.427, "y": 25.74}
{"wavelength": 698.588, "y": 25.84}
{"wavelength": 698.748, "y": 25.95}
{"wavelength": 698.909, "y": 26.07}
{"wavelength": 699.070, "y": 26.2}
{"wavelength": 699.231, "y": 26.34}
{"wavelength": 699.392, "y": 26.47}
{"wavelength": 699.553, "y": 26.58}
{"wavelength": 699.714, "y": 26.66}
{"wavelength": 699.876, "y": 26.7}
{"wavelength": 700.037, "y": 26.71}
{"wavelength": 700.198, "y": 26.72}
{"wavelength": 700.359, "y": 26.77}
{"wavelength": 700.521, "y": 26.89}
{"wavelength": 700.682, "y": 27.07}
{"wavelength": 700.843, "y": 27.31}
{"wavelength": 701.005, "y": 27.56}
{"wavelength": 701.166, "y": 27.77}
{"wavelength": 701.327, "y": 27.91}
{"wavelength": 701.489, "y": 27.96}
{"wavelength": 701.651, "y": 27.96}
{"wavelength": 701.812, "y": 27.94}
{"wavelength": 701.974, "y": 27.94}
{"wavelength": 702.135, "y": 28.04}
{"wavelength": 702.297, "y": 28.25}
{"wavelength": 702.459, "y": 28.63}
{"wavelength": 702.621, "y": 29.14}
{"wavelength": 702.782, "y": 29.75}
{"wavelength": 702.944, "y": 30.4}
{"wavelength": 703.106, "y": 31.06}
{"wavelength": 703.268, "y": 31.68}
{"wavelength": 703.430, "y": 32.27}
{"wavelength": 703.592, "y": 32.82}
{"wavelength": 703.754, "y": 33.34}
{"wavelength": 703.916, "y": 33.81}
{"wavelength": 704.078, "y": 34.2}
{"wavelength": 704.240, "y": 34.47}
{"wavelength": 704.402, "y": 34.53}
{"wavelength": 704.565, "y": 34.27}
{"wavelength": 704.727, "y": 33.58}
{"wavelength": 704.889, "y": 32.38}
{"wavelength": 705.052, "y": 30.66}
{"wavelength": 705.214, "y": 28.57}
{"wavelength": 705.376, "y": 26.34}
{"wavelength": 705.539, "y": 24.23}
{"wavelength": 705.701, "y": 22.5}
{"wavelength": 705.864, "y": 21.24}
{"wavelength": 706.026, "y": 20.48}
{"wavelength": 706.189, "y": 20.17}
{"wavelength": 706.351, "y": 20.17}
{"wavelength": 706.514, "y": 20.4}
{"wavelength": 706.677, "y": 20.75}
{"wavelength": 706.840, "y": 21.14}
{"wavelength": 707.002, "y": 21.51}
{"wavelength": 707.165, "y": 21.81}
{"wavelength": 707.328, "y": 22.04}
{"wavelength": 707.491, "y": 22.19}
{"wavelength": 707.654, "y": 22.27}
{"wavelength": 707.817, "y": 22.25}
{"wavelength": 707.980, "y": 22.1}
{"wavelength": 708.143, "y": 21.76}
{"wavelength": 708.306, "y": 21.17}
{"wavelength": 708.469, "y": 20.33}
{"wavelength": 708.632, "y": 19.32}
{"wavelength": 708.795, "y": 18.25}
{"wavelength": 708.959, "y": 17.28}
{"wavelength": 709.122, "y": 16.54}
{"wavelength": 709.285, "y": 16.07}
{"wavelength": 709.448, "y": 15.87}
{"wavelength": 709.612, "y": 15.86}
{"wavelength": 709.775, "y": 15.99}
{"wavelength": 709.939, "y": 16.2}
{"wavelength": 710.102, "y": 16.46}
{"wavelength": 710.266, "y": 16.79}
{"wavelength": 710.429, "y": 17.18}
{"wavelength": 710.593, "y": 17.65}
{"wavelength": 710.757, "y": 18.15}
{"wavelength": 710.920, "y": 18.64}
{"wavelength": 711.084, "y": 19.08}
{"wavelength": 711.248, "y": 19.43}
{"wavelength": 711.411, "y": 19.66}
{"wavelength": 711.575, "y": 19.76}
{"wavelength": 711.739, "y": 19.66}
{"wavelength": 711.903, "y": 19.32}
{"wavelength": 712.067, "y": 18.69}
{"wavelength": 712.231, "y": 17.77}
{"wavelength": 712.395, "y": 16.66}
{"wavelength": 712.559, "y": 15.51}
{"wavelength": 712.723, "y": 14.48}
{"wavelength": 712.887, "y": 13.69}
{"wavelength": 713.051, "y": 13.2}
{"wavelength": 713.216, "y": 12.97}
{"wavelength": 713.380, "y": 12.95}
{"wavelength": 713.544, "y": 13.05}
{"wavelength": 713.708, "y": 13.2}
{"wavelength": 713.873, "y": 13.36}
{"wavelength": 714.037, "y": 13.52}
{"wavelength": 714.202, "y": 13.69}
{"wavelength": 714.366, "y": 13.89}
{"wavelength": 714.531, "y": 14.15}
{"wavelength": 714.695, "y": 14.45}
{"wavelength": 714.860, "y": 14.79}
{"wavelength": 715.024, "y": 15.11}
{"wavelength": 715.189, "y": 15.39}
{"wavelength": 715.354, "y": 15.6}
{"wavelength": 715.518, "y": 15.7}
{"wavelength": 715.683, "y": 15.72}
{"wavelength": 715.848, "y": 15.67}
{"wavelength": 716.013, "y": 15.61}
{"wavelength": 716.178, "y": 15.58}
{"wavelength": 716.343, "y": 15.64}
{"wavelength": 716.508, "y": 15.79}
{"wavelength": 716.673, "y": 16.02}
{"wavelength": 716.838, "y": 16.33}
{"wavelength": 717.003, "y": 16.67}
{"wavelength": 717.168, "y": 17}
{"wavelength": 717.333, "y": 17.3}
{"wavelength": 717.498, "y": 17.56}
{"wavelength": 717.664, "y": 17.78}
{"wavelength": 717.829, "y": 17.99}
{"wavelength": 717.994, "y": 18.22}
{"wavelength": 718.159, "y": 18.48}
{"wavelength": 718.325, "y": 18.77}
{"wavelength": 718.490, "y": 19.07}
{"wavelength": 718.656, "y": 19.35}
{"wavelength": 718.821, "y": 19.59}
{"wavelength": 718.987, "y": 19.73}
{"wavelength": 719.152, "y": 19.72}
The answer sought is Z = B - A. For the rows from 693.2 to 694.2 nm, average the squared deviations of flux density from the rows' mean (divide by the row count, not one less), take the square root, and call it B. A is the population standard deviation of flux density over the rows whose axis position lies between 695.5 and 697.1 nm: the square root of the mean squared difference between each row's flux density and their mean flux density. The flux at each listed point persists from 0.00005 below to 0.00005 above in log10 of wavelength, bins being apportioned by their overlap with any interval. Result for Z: 0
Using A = 0.6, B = 0.50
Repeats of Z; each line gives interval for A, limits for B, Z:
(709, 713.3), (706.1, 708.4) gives -1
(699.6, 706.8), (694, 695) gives -4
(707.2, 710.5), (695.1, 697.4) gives -2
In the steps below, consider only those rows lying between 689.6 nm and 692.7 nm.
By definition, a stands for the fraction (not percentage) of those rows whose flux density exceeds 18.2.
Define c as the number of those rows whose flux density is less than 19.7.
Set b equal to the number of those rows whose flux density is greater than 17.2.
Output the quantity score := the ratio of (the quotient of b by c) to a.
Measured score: 2.4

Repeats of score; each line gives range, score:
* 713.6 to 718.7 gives 1.8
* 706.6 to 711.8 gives 1.9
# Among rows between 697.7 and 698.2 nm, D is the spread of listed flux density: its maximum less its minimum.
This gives 0.3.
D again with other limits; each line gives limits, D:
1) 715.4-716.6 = 0.2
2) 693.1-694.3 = 2.2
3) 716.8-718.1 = 1.9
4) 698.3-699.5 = 0.7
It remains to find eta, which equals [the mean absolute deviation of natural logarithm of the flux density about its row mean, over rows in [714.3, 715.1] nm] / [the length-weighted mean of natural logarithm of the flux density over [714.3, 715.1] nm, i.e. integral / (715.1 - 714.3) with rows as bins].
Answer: 0.010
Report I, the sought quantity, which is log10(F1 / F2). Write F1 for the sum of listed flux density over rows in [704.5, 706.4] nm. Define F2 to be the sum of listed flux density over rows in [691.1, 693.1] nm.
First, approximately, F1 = 315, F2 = 218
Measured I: 0.16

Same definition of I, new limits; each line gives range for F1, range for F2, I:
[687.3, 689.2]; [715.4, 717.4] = 0.00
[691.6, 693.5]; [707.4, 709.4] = -0.03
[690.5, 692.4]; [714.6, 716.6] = 0.07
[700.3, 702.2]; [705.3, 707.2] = 0.10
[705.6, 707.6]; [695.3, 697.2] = -0.05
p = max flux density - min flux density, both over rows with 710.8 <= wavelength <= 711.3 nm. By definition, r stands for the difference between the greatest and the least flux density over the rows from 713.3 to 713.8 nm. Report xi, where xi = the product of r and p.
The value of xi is 0.20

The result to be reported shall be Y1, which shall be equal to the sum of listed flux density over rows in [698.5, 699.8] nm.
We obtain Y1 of 210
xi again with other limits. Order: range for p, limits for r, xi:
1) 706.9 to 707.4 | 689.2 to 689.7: 0.12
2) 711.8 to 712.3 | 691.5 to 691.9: 0.90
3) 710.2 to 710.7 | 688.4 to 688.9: 0.25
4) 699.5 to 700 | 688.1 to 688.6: 0.00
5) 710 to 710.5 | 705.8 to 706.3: 0.77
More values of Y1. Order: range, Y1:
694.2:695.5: 183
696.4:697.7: 196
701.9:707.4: 943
